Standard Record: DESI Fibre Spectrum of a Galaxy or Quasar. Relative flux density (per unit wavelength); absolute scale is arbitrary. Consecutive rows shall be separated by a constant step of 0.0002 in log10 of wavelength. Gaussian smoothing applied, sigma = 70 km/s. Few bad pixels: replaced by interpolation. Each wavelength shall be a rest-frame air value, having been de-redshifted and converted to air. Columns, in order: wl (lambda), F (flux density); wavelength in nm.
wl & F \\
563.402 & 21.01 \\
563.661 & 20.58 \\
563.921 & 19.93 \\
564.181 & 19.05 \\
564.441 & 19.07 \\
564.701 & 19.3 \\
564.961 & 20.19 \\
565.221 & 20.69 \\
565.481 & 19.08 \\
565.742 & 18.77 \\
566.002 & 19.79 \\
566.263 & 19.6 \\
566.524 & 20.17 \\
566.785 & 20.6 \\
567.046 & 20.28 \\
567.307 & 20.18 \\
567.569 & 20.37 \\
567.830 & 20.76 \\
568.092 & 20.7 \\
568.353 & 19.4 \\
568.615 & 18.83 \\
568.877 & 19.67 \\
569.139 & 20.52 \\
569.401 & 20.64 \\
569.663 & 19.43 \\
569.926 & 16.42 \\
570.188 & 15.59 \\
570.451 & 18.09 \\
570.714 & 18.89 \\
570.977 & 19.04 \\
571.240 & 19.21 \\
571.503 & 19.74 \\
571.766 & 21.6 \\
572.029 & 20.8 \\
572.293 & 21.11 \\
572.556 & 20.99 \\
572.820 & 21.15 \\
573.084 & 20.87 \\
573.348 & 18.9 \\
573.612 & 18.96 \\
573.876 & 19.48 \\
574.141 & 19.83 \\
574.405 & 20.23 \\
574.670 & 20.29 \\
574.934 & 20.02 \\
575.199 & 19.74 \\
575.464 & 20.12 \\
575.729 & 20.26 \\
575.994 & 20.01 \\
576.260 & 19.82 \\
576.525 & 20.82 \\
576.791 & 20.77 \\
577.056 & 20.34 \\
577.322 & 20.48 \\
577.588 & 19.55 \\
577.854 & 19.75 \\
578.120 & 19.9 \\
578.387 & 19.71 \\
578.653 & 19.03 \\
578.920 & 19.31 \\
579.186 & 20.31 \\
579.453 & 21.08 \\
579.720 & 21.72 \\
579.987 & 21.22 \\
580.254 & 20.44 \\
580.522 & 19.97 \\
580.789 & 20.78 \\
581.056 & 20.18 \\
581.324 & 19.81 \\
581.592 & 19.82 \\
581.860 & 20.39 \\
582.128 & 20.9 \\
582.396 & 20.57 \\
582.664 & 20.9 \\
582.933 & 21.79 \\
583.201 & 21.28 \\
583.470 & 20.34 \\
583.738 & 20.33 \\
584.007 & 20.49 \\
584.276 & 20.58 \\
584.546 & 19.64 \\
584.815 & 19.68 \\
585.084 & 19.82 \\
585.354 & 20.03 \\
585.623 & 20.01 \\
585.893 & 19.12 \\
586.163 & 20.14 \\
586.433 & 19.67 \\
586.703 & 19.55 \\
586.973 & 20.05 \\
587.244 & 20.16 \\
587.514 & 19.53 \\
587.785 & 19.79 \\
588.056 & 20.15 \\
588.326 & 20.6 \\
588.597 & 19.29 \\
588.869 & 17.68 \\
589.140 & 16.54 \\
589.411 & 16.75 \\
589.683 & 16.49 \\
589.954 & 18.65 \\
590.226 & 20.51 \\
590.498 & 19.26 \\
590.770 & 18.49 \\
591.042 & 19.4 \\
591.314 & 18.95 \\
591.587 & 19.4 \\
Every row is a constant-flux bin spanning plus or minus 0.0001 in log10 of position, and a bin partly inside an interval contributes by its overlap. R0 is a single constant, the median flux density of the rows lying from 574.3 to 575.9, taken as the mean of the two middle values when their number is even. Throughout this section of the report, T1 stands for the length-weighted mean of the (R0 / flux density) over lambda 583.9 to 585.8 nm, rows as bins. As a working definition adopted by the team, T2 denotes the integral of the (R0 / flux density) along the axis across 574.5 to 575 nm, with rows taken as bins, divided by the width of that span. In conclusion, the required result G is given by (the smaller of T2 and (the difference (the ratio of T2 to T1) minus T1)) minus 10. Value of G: -10.02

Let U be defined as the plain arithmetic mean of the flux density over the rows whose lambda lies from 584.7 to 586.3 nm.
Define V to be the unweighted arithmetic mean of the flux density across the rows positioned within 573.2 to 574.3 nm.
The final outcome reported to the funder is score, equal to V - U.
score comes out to -0.5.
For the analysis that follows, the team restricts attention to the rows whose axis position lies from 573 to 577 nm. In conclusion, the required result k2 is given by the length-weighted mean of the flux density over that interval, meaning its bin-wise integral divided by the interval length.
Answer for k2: 20.0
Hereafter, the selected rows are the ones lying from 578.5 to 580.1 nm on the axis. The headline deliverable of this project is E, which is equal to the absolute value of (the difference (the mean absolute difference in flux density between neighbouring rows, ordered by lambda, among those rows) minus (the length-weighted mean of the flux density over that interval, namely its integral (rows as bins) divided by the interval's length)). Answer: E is 19.79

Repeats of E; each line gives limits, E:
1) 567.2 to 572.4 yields 18.67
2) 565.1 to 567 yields 19.14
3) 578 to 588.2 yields 19.75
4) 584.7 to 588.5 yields 19.48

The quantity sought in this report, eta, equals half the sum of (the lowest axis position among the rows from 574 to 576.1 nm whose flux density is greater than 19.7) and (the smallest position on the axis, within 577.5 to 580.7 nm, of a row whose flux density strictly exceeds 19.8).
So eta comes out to 576.13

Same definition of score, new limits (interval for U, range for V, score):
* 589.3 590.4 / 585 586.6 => 1.7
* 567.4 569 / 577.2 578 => 0.0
